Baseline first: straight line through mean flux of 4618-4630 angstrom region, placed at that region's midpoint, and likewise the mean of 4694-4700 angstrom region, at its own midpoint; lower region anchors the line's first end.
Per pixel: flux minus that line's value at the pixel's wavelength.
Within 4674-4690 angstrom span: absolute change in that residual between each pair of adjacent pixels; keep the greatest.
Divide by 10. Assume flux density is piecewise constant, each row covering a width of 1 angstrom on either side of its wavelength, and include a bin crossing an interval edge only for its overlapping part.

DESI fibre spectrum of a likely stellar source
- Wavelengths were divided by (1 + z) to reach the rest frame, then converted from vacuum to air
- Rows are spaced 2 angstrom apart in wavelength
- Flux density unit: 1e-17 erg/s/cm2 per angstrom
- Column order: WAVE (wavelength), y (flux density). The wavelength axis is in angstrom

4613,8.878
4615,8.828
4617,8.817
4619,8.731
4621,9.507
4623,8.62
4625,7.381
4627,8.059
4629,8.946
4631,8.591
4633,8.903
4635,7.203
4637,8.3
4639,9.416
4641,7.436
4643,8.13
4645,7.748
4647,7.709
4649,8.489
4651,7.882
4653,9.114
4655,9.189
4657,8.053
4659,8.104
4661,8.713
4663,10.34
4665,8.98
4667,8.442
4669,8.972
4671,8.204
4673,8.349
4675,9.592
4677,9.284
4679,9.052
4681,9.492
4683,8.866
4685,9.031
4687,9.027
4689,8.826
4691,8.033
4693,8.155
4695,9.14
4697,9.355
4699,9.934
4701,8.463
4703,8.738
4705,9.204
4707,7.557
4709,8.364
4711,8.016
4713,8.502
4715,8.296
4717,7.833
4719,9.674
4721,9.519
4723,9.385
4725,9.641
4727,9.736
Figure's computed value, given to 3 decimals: 0.065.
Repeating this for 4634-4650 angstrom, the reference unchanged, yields 0.201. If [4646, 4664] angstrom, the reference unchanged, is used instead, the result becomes 0.160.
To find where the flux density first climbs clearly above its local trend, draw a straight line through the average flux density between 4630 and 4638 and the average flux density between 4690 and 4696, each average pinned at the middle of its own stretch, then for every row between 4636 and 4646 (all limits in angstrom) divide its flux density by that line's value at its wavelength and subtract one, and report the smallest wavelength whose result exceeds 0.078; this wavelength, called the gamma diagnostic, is 4639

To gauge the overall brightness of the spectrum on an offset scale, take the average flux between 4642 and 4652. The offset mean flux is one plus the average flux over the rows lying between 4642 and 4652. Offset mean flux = 9.0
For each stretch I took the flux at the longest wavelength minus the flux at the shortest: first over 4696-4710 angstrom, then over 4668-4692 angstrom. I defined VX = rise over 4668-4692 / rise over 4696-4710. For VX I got 1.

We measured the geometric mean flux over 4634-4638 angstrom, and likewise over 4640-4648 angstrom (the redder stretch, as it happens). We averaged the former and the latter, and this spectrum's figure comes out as 7.7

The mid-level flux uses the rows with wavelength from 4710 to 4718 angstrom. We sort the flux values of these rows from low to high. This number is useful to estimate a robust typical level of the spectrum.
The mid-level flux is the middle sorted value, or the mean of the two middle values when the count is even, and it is 8.16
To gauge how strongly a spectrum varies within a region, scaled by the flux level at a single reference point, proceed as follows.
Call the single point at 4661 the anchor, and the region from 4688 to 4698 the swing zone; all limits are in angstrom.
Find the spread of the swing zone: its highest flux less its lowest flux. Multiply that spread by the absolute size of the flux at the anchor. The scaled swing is 11.5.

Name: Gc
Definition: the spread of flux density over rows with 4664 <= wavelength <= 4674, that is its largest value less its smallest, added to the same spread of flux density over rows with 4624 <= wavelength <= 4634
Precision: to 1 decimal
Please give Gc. 2.3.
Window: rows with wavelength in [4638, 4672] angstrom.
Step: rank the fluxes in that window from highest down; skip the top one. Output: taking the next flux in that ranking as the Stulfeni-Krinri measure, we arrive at 9.416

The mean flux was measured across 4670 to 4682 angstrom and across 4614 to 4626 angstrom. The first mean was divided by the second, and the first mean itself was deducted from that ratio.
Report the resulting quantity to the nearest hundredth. -7.96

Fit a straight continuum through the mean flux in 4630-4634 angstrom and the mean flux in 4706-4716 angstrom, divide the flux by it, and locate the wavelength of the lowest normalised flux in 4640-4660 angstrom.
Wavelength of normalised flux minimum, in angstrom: 4641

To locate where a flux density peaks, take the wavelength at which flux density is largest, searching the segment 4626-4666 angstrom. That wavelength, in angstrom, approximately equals 4663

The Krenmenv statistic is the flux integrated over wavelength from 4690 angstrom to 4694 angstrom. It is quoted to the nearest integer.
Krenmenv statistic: 32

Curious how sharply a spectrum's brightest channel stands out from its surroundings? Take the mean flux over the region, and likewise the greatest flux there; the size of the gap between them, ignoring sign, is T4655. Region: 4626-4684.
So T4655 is 1.7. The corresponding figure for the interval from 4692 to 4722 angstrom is 1.2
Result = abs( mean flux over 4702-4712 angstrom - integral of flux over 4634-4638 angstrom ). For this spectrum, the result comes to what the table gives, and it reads 23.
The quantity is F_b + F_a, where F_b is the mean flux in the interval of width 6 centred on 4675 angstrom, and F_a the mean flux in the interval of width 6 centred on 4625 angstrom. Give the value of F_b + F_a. 17.1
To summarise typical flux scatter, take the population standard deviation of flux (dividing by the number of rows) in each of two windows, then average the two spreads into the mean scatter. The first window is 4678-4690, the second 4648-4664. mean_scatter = 0.49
